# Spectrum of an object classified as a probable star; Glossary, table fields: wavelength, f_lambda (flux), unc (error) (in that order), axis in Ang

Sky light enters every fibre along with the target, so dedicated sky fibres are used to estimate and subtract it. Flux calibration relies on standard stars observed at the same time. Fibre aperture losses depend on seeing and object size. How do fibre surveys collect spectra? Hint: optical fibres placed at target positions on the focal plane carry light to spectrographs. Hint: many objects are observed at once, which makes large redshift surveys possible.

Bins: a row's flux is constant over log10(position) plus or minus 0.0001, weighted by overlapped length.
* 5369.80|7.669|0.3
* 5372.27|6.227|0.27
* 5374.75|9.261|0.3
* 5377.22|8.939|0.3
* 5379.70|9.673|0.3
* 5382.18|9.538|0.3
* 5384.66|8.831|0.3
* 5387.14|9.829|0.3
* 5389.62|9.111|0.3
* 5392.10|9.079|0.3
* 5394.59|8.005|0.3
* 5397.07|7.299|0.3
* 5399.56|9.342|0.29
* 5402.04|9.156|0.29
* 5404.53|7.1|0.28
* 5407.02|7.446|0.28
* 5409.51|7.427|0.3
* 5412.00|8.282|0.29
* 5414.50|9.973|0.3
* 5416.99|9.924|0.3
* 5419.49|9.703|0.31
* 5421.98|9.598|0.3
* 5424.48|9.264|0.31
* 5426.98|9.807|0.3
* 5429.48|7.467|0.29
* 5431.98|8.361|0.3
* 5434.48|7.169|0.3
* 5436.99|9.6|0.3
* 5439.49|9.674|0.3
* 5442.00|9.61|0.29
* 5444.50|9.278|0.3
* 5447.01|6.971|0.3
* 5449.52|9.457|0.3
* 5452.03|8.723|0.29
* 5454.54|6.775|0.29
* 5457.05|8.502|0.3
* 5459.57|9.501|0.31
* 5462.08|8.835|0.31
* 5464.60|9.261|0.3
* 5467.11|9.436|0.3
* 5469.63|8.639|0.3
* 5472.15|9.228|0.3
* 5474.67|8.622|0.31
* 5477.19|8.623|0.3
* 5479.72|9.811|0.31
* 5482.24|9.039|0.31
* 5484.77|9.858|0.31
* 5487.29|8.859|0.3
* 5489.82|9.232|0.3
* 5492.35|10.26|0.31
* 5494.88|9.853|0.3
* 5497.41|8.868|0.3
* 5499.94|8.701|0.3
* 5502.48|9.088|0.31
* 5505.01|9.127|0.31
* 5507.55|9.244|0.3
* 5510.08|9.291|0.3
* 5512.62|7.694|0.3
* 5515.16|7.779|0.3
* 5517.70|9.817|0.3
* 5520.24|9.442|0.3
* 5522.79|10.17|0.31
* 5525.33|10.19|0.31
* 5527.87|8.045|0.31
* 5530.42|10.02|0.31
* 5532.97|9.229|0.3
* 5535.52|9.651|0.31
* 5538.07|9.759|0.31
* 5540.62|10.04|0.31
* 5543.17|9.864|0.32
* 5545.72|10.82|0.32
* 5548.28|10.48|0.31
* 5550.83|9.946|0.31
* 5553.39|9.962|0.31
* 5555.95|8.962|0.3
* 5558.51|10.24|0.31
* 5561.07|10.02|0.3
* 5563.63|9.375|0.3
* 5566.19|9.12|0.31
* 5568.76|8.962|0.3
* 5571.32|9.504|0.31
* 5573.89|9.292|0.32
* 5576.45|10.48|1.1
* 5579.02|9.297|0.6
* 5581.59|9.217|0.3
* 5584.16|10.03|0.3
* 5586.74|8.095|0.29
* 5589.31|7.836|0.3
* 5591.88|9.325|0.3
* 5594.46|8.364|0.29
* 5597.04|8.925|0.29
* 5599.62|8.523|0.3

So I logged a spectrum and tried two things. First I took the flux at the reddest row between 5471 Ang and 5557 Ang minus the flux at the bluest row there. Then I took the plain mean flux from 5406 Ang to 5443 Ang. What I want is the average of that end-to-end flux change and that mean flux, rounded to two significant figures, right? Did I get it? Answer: 4.3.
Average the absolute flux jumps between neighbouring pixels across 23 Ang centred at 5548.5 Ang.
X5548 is 0.57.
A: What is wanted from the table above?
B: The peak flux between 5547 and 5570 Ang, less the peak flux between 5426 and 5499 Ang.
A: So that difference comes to 0.22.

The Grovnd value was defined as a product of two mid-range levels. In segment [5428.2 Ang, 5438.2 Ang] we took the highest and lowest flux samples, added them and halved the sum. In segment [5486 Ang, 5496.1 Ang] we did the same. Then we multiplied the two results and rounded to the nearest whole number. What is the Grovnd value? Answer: 80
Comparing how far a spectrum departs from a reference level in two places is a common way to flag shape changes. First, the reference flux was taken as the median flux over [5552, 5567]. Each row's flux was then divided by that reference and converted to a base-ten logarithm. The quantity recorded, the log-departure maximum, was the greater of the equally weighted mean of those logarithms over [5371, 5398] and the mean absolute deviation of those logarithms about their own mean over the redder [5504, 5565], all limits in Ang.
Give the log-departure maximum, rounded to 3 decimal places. 0.029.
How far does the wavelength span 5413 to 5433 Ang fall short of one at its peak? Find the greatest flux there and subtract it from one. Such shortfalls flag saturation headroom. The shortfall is -8.97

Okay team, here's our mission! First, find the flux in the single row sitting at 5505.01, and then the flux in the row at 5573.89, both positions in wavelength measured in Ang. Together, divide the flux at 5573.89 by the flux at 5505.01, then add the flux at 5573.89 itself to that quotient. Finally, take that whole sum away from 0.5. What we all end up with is -9.8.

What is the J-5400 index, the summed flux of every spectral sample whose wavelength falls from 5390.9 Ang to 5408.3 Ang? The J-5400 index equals 57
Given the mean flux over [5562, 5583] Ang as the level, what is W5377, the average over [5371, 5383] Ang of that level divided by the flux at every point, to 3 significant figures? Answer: 1.11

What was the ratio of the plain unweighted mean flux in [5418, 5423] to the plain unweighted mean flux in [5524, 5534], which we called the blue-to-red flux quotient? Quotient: 1.03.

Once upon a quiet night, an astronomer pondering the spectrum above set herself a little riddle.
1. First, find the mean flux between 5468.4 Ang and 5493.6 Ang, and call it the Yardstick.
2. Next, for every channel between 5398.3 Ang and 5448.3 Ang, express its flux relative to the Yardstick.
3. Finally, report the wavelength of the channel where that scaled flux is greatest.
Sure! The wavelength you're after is 5414.50 Ang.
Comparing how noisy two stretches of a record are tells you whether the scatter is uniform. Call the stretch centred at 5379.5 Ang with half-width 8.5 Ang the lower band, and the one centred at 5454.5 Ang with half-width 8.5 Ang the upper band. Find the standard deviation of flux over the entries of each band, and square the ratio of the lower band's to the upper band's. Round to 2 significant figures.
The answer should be 1.3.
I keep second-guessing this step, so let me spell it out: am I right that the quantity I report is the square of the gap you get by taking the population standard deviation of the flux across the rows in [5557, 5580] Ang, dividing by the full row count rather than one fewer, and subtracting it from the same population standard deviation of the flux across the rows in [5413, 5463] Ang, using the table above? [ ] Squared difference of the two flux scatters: 0.26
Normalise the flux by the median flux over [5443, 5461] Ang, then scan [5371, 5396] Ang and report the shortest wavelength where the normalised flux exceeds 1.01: 5374.75 Ang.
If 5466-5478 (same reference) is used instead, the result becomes 5467.11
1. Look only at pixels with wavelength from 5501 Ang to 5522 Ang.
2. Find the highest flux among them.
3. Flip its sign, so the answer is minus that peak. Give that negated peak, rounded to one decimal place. -9.8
